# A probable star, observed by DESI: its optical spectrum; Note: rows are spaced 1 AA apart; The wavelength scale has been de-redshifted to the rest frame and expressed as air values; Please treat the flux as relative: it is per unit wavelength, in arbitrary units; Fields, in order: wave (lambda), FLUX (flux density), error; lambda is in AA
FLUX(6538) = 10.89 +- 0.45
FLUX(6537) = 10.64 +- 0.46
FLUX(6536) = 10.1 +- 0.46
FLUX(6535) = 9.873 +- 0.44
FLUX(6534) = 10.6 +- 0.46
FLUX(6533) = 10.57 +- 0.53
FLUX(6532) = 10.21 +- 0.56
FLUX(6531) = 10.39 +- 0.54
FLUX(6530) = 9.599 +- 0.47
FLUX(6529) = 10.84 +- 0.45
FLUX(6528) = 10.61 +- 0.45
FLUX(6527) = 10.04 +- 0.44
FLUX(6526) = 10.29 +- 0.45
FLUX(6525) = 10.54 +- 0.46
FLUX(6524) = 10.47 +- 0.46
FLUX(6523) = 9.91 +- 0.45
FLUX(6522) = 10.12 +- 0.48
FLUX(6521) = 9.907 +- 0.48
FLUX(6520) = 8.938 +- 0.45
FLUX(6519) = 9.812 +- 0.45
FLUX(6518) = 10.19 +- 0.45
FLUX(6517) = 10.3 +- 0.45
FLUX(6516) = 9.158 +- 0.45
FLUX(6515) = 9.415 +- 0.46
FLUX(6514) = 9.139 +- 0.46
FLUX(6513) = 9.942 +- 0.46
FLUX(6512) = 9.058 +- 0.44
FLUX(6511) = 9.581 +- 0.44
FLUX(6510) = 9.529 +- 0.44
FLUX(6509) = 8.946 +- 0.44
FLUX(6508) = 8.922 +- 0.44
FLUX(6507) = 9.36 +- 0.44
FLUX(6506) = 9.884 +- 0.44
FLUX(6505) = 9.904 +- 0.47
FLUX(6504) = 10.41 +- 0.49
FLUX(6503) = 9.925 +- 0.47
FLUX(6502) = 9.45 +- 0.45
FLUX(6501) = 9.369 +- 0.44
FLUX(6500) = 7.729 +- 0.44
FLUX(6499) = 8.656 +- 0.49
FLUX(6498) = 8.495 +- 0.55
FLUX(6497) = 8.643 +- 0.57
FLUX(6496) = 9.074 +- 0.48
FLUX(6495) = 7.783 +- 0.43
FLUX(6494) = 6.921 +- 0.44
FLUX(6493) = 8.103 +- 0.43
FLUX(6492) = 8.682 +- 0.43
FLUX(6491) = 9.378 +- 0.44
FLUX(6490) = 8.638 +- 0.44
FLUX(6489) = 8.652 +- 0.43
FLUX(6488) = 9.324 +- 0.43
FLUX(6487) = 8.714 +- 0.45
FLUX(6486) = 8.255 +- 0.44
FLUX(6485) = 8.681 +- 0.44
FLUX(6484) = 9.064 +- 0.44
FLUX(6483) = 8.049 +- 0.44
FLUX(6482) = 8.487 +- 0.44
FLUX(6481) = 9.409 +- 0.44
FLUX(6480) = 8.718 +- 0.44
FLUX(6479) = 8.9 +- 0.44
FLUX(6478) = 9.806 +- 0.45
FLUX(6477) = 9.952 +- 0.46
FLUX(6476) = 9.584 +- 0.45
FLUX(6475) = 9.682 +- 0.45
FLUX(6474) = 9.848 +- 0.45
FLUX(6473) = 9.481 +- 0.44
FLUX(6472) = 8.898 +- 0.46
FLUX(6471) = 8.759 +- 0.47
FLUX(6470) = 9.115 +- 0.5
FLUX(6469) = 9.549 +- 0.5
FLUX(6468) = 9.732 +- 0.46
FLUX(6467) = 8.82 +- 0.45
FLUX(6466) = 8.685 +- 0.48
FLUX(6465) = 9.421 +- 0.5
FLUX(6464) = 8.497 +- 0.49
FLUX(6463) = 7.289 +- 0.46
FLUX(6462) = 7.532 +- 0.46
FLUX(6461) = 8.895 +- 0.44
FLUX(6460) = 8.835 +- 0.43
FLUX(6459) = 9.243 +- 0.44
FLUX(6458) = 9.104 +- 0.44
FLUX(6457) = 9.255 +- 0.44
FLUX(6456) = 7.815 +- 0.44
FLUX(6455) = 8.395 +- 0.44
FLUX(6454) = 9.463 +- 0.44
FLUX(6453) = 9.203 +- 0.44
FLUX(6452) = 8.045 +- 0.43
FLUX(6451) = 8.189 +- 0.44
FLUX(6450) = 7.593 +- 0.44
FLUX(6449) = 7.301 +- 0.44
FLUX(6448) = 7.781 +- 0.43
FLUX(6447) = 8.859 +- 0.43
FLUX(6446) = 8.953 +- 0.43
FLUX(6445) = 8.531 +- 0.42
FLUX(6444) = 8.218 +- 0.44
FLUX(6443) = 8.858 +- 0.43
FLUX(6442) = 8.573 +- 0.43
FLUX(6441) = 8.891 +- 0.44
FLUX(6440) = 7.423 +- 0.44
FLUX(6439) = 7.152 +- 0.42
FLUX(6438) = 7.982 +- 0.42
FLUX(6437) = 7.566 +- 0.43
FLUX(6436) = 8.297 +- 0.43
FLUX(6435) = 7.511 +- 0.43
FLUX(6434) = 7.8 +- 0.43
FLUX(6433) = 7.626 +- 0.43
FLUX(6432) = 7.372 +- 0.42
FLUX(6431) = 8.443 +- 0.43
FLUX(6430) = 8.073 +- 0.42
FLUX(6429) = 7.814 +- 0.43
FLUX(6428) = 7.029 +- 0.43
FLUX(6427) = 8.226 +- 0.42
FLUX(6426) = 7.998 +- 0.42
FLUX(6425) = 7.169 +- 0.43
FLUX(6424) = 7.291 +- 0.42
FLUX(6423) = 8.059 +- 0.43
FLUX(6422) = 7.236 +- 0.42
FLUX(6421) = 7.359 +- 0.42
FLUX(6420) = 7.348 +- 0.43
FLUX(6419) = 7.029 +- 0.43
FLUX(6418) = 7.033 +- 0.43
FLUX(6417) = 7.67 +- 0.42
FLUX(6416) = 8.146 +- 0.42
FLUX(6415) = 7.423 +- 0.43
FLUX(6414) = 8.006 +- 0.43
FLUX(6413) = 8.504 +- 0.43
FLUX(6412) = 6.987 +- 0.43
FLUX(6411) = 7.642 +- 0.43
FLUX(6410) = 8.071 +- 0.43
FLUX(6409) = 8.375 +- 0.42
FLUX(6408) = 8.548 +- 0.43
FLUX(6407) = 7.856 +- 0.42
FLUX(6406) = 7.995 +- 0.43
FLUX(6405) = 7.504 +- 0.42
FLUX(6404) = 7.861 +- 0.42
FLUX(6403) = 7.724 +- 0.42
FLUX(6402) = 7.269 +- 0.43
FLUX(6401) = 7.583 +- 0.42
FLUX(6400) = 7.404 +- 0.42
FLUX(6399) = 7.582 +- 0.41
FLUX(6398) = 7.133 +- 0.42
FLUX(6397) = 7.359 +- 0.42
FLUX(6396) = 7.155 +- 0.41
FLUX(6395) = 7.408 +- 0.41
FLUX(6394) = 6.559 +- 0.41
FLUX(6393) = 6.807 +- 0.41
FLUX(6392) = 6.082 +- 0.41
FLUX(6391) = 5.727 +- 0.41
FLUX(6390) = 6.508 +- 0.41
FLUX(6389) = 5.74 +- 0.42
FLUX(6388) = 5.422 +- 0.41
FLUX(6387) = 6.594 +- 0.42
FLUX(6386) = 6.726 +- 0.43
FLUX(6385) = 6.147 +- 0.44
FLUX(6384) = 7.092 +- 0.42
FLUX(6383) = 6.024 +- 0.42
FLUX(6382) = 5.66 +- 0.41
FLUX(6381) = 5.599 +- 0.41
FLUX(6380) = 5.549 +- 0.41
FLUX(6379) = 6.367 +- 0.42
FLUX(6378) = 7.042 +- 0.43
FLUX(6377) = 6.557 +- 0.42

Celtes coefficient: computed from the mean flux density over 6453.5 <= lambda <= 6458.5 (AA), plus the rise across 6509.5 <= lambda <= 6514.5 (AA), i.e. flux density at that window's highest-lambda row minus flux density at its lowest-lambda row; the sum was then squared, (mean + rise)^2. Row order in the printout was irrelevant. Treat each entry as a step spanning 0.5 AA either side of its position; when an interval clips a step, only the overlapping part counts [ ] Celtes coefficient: 71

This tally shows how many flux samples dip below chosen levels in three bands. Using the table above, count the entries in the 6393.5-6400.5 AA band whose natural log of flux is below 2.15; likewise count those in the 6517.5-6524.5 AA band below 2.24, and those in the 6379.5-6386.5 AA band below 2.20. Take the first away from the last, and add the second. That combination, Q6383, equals 1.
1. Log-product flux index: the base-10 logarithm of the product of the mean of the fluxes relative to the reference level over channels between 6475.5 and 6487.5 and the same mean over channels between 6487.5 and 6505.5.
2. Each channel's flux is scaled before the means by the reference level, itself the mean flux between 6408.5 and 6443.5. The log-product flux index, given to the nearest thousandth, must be 0.118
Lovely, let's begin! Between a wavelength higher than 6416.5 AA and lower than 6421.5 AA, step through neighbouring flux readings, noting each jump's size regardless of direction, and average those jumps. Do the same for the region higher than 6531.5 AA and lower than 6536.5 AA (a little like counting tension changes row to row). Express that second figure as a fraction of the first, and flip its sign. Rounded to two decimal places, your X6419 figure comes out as -1.38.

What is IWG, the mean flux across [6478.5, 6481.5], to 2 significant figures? 9.0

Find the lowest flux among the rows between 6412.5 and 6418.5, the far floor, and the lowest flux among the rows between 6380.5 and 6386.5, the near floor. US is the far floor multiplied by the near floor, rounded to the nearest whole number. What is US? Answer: 39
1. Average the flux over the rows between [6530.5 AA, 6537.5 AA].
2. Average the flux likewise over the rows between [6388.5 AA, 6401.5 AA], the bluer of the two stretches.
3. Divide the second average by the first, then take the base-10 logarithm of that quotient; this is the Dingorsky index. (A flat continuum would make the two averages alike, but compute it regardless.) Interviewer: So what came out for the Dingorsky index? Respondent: -0.18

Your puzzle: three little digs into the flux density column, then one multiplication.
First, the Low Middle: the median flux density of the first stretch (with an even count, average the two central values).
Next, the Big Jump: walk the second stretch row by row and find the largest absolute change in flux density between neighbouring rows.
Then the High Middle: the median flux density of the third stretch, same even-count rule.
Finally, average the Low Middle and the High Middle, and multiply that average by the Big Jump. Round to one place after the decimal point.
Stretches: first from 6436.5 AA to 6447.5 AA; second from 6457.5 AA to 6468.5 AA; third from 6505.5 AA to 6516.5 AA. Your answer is 12.2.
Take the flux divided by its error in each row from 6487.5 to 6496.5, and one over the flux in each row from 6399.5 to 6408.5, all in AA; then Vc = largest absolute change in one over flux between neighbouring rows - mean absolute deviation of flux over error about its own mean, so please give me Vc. -1.3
